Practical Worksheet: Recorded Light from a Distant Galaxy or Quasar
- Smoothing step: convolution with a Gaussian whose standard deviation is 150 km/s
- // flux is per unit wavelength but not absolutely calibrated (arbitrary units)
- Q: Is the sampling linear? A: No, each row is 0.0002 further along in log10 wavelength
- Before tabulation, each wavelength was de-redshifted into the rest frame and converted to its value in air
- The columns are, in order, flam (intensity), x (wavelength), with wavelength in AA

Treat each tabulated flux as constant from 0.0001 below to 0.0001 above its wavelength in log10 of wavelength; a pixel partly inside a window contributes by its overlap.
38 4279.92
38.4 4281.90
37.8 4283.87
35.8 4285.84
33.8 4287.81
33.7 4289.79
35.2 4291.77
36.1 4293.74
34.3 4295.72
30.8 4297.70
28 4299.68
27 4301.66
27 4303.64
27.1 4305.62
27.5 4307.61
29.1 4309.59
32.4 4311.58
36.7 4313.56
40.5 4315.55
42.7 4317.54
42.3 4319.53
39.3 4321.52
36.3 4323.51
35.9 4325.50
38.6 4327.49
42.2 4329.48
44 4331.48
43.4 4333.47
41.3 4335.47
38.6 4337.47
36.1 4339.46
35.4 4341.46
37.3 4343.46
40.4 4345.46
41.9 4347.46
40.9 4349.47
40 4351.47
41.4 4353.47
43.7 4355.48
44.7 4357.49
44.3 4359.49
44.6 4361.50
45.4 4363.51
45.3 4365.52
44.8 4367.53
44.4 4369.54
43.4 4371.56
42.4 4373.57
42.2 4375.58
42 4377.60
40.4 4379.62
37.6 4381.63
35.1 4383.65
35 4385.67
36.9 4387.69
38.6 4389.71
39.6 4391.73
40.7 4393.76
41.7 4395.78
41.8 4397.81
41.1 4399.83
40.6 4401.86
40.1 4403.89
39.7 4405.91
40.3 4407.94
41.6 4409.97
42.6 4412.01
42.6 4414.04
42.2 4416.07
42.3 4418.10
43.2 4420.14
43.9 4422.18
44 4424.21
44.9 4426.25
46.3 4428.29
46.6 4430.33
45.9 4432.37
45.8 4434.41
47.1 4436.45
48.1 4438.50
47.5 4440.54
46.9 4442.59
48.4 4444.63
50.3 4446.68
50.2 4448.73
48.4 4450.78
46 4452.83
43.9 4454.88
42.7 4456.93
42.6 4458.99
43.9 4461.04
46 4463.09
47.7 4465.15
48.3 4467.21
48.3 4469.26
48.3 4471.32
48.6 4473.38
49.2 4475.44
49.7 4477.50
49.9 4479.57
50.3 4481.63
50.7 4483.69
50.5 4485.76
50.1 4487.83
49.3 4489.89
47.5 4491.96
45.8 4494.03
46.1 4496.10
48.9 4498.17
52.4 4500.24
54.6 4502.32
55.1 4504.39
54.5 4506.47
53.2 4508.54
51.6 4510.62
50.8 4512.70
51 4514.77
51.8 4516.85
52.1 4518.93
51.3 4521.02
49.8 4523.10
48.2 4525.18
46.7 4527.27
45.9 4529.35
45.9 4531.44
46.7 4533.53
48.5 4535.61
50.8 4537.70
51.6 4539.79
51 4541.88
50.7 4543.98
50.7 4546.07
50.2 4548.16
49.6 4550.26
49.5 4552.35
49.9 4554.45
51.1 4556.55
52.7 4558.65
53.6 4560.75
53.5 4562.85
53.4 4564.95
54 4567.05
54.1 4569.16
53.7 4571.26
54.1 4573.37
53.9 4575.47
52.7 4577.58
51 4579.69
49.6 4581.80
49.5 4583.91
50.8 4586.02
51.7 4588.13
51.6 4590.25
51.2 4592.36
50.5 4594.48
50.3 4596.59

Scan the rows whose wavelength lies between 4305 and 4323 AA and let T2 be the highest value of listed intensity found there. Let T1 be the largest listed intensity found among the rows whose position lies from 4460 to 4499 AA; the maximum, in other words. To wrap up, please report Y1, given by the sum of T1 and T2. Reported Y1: 93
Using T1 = 50.7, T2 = 42.7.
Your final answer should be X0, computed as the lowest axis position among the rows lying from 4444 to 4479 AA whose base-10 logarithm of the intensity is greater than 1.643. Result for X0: 4444.63 AA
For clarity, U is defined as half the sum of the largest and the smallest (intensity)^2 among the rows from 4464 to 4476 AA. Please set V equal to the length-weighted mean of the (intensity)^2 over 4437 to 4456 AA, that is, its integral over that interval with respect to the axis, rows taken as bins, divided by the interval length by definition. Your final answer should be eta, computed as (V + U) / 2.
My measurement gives 2313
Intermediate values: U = 2348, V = 2279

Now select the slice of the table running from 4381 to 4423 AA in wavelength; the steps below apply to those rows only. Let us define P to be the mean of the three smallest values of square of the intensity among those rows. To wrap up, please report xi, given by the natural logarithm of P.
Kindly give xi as 7.1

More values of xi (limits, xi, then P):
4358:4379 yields 7.5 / 1781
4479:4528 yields 7.7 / 2135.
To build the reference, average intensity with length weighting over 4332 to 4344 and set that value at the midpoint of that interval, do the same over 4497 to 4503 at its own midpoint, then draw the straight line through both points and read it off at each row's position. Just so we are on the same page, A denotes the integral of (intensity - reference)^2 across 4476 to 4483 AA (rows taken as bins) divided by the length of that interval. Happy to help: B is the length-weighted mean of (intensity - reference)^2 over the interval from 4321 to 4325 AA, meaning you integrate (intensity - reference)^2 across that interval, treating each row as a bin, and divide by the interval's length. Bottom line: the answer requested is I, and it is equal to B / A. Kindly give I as 64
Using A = 0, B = 3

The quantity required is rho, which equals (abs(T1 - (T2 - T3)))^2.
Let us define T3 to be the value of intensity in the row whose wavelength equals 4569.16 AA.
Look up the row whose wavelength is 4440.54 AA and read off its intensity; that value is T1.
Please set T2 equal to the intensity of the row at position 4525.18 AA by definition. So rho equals 2852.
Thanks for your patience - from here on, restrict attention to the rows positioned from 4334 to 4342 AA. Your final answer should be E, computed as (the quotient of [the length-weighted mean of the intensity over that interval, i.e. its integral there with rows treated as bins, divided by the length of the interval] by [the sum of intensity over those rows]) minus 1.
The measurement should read -0.747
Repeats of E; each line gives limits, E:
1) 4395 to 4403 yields -0.750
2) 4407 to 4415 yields -0.750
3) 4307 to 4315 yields -0.744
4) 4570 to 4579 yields -0.750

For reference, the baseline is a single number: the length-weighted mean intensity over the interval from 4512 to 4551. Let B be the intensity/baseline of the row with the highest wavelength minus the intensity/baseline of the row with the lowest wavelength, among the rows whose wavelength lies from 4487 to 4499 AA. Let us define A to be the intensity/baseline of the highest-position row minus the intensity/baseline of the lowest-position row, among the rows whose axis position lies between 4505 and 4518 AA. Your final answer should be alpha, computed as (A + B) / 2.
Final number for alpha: -0.04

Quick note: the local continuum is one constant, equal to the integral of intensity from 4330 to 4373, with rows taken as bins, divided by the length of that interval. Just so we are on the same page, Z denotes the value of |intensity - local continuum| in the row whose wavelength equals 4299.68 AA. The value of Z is 14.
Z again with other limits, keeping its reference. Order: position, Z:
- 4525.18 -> 6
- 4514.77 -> 9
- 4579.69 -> 9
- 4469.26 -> 6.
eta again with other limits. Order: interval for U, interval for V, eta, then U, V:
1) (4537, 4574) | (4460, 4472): 2453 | 2689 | 2217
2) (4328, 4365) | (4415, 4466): 1879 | 1657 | 2102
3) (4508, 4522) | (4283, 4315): 1876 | 2705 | 1046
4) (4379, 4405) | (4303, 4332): 1411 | 1486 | 1336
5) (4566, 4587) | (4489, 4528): 2628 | 2689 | 2567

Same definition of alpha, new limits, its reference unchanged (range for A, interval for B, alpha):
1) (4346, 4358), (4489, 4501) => 0.06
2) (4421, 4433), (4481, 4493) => -0.01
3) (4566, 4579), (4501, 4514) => -0.05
